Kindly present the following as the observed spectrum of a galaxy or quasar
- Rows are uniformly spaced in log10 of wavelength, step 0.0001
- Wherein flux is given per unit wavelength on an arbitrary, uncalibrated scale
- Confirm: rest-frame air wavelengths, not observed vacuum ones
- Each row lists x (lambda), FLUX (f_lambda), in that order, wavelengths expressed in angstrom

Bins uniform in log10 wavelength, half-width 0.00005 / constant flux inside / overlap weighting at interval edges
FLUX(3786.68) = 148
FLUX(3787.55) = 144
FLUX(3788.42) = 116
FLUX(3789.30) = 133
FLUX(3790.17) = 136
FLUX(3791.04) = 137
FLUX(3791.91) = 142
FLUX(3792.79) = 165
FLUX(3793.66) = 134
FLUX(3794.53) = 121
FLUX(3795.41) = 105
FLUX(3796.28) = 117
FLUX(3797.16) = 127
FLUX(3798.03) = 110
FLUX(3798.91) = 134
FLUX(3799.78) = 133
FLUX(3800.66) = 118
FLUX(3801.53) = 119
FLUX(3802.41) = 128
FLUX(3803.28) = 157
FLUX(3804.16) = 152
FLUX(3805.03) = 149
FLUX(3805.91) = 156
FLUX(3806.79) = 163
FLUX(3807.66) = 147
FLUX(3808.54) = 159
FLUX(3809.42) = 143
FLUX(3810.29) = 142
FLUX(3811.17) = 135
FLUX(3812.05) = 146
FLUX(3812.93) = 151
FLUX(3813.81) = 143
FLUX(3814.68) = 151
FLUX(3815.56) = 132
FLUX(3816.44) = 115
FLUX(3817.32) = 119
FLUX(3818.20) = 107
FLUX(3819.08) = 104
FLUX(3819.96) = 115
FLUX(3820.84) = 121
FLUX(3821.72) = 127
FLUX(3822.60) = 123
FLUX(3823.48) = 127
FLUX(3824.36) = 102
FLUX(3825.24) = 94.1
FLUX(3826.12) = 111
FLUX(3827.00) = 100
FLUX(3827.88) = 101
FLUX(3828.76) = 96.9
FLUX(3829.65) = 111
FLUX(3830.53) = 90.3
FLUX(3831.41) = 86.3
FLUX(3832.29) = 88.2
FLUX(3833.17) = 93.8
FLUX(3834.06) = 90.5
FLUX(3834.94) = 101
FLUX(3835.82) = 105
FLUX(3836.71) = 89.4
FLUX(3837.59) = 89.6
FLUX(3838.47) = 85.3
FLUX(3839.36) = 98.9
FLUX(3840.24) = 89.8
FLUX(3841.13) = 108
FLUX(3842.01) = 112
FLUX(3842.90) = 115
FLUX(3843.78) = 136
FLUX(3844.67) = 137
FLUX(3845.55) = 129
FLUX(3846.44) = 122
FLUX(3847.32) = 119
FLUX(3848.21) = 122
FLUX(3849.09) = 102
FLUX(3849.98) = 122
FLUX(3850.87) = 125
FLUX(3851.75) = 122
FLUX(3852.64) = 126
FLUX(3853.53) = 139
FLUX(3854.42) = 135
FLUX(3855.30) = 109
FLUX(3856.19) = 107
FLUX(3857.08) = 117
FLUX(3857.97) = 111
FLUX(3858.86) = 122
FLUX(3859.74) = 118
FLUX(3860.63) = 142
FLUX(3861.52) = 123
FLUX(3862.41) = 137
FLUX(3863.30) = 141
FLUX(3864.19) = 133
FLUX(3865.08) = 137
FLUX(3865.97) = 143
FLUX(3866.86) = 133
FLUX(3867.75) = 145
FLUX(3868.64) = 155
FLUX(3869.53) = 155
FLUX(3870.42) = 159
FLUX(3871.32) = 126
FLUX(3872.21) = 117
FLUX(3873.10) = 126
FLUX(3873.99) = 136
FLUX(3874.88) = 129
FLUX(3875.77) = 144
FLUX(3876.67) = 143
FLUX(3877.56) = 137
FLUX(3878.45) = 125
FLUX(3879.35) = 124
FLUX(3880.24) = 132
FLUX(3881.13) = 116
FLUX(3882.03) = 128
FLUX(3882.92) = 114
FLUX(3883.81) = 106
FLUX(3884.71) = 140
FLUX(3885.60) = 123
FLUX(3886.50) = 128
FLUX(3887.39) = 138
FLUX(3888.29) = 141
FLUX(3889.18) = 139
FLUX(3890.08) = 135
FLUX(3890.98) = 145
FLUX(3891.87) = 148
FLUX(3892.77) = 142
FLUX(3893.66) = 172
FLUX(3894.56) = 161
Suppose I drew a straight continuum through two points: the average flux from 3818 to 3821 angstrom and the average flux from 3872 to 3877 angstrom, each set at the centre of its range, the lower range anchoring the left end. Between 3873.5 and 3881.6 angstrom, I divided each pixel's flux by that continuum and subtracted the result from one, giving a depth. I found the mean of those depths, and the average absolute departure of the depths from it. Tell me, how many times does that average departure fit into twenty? 342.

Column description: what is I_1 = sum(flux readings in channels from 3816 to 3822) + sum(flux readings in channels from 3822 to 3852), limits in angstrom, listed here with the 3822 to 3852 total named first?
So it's 4453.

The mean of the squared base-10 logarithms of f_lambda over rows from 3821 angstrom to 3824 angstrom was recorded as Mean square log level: 4.41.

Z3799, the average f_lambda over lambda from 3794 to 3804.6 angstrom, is 127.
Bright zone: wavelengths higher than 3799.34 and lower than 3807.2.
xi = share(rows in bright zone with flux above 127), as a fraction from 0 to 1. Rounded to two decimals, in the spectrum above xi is 0.78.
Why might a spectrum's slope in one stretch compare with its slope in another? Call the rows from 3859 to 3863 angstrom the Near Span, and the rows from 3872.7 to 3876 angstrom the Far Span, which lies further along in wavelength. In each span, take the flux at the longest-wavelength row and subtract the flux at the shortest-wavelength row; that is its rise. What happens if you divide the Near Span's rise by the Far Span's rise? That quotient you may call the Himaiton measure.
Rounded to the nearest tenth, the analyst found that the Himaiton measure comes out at 1.1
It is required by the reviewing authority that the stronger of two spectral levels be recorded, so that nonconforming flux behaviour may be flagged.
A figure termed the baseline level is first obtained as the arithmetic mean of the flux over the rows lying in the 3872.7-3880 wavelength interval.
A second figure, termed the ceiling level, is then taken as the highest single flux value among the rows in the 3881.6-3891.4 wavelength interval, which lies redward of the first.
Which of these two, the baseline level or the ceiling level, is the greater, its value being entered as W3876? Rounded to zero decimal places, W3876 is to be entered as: 145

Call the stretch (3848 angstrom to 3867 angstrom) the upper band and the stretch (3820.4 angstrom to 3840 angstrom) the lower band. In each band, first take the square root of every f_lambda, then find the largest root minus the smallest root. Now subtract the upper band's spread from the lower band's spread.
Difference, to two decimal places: 0.17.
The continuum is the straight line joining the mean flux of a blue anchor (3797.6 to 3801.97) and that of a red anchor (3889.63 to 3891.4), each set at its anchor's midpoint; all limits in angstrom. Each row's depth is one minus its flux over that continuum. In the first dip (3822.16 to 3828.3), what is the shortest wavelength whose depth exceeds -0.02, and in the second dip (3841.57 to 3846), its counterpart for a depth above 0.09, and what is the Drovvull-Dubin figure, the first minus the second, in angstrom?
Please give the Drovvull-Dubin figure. -19.4 angstrom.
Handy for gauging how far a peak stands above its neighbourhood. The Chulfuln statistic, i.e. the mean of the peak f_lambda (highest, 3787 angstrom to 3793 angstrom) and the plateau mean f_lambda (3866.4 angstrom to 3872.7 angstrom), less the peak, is -12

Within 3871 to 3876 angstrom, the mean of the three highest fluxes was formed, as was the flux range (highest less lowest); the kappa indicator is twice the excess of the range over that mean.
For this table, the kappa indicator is -219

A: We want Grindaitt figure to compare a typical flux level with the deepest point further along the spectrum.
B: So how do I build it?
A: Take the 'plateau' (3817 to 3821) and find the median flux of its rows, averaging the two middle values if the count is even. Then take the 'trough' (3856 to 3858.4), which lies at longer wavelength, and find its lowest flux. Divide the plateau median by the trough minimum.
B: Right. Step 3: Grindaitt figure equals 1.1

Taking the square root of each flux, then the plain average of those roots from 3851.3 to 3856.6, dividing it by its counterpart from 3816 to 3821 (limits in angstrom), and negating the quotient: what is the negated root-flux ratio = -1.04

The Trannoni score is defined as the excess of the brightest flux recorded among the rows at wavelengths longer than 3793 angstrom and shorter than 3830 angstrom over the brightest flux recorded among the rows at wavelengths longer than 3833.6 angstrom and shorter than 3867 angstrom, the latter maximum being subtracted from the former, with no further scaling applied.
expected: 20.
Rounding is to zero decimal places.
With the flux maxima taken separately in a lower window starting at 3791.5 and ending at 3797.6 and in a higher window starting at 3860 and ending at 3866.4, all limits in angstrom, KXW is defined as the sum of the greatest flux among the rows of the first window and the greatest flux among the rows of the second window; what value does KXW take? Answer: 308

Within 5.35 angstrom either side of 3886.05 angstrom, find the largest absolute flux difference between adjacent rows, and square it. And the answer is 1156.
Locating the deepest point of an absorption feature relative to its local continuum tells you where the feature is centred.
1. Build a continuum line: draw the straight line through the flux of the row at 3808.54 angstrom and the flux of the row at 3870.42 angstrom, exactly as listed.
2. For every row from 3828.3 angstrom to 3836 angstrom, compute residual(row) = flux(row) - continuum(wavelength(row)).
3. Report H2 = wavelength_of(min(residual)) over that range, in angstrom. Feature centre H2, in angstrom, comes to 3831.41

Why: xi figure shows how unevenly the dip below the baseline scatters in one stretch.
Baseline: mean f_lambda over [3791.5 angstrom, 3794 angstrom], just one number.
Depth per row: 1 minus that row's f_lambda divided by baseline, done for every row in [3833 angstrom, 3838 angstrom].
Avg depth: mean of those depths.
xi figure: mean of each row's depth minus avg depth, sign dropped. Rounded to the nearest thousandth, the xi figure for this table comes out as 0.037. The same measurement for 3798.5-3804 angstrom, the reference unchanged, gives 0.067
